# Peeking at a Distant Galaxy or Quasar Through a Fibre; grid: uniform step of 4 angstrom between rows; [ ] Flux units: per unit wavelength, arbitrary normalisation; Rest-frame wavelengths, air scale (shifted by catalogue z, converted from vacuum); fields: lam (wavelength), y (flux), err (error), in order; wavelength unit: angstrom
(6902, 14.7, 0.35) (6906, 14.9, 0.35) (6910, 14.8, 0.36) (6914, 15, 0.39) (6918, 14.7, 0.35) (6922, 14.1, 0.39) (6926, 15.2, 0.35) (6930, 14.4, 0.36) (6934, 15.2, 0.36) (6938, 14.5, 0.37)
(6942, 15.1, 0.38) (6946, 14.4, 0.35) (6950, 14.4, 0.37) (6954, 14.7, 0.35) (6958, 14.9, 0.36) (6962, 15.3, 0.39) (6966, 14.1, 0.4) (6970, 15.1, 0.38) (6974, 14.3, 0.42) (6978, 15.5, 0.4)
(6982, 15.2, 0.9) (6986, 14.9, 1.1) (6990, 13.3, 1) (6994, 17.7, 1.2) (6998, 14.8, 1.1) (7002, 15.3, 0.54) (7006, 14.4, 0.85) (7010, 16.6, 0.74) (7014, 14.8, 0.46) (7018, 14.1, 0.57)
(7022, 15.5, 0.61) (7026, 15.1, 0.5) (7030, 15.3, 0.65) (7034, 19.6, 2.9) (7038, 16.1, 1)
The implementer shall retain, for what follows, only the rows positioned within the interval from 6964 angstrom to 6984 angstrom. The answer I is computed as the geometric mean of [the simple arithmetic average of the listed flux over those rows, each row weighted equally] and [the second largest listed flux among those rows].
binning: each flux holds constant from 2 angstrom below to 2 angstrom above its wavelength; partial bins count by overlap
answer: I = 15.0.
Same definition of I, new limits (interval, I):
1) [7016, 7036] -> 15.7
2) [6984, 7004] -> 15.2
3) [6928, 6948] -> 14.9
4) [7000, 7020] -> 15.2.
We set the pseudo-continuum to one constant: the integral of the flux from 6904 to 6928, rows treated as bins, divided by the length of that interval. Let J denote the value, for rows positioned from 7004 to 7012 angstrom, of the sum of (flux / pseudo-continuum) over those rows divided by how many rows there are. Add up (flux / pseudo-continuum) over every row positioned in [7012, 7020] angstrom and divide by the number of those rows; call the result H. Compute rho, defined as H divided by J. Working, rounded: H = 0.98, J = 1.048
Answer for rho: 0.93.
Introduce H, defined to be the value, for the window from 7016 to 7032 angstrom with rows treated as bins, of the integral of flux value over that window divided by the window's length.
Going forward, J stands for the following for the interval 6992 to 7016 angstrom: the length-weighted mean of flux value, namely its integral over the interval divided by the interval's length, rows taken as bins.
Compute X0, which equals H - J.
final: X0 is -0.60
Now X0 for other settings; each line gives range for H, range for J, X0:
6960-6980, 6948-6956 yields 0.31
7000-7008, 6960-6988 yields -0.06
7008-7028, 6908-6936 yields 0.45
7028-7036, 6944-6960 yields 2.85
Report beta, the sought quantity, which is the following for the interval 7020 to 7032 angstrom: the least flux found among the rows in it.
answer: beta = 15.1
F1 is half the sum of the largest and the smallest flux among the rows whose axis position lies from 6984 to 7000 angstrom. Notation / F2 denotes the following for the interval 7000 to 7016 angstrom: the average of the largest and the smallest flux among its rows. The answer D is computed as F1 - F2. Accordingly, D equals 0.00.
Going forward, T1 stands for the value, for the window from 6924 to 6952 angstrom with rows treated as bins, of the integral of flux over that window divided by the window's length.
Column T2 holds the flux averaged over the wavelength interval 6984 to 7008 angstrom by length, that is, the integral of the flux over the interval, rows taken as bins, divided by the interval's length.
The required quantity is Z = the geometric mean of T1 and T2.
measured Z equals 14.9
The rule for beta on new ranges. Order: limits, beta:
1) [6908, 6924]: 14.1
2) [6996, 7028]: 14.1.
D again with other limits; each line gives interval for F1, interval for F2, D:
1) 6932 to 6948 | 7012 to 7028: 0.00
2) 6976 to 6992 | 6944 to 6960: -0.25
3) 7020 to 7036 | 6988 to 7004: 1.85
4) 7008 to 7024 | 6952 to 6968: 0.65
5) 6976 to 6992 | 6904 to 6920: -0.45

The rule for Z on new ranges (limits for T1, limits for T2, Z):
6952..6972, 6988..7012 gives 15.1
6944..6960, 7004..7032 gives 14.9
